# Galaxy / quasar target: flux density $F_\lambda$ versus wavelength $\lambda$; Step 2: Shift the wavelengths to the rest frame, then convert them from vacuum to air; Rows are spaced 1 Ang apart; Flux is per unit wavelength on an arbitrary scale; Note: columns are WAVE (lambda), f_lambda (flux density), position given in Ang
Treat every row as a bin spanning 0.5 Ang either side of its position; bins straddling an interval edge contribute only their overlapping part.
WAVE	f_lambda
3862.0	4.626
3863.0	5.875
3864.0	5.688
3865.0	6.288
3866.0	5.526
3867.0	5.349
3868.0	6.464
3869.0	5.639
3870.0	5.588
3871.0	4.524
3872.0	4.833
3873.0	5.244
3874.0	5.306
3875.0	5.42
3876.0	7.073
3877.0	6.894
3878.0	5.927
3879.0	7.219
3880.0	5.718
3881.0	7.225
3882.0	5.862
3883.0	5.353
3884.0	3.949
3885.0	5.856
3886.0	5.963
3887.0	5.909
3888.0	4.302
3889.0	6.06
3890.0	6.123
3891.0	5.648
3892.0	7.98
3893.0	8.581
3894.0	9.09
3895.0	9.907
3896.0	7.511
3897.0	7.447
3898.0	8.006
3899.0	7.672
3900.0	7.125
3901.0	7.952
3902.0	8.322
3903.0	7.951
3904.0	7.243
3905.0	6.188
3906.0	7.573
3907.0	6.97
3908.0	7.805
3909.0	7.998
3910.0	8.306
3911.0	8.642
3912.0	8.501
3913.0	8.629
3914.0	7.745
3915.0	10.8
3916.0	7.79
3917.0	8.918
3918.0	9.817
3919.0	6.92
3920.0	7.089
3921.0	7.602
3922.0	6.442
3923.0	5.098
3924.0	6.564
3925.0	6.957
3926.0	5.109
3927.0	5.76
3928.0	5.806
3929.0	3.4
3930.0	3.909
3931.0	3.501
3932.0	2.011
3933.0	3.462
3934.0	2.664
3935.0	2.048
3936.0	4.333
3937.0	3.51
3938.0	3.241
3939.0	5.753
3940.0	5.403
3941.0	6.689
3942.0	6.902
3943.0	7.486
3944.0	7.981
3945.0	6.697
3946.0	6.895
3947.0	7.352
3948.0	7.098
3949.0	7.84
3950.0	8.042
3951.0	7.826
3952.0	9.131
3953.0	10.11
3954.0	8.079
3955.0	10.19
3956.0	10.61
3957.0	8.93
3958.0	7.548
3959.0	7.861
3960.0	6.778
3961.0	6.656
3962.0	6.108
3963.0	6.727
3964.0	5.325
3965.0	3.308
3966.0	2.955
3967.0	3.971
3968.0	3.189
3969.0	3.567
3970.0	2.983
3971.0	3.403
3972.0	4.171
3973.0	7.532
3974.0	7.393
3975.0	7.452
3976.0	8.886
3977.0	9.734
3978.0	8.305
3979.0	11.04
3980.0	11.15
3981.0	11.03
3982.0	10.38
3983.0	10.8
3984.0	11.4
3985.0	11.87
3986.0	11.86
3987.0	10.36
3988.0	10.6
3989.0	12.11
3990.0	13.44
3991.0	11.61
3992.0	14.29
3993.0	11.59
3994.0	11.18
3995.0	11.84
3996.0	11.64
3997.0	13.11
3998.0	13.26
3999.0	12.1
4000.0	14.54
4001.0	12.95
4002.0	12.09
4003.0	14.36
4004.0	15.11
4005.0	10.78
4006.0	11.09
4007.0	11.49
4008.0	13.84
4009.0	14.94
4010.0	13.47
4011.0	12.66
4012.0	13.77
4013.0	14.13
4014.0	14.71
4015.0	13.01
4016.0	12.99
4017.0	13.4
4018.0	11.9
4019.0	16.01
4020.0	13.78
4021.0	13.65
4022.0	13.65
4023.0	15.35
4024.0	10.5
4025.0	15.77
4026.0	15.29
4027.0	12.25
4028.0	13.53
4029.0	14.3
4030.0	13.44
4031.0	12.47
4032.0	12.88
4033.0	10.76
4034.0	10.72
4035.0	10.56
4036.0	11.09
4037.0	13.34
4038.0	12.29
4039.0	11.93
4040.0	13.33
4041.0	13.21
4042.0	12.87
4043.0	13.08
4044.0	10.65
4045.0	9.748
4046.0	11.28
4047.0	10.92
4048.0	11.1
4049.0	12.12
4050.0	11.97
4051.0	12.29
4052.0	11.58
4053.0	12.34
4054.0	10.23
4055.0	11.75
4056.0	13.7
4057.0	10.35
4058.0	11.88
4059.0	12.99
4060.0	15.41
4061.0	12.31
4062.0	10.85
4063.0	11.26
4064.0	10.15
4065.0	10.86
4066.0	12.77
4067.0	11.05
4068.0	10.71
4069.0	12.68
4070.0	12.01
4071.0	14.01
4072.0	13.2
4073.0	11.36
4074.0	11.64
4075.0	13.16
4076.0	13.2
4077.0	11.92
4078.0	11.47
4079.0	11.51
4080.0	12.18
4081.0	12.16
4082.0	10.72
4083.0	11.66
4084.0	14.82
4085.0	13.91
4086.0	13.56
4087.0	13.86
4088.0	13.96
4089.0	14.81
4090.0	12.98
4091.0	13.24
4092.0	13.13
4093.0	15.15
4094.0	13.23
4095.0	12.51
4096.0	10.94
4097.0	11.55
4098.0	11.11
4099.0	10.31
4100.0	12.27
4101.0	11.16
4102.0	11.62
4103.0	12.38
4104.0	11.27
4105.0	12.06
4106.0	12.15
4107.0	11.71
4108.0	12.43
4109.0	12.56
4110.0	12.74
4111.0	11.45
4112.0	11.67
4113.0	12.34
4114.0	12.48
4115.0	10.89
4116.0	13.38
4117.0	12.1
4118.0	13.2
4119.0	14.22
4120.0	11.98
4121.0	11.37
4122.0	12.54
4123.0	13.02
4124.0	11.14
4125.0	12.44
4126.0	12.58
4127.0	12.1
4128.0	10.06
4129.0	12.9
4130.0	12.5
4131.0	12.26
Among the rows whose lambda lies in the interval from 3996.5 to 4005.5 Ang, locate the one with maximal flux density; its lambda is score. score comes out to 4004.0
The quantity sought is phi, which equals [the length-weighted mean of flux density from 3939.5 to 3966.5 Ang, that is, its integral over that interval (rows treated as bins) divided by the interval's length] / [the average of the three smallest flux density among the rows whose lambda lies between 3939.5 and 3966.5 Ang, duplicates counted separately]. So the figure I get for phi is 1.88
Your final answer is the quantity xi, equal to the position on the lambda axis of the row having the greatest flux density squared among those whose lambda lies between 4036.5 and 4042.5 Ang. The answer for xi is 4037.0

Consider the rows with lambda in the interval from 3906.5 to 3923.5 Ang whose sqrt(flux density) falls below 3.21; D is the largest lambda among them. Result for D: 3923.0 Ang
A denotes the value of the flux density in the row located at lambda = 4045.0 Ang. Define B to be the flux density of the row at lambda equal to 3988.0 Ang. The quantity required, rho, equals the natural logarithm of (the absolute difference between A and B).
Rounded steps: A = 9.748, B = 10.6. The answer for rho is -0.2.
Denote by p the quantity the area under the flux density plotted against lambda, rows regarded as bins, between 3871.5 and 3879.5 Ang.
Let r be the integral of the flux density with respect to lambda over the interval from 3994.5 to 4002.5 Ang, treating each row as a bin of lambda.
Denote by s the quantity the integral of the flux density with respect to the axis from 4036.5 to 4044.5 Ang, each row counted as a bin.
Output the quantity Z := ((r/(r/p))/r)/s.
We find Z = 0.005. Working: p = 48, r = 102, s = 101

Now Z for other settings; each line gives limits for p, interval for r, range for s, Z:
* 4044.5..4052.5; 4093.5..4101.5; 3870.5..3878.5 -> 0.022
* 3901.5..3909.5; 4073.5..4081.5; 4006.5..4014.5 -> 0.006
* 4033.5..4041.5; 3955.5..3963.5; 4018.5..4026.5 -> 0.014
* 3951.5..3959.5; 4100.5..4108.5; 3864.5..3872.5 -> 0.017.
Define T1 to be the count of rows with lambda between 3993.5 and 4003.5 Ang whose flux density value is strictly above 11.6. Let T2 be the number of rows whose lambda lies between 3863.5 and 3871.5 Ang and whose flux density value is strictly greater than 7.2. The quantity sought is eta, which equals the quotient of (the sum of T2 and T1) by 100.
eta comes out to 0.09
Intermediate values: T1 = 9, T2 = 0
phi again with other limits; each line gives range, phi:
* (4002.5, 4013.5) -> 1.19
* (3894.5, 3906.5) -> 1.13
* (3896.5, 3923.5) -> 1.32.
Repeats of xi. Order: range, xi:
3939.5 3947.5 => 3944.0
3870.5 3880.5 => 3879.0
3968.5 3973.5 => 3973.0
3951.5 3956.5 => 3956.0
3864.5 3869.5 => 3868.0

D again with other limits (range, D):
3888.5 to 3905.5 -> 3905.0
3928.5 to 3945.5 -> 3945.0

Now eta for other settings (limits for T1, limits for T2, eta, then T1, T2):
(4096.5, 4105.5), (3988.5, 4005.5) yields 0.21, 4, 17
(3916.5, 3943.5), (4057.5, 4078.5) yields 0.21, 0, 21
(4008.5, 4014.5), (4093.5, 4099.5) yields 0.12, 6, 6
